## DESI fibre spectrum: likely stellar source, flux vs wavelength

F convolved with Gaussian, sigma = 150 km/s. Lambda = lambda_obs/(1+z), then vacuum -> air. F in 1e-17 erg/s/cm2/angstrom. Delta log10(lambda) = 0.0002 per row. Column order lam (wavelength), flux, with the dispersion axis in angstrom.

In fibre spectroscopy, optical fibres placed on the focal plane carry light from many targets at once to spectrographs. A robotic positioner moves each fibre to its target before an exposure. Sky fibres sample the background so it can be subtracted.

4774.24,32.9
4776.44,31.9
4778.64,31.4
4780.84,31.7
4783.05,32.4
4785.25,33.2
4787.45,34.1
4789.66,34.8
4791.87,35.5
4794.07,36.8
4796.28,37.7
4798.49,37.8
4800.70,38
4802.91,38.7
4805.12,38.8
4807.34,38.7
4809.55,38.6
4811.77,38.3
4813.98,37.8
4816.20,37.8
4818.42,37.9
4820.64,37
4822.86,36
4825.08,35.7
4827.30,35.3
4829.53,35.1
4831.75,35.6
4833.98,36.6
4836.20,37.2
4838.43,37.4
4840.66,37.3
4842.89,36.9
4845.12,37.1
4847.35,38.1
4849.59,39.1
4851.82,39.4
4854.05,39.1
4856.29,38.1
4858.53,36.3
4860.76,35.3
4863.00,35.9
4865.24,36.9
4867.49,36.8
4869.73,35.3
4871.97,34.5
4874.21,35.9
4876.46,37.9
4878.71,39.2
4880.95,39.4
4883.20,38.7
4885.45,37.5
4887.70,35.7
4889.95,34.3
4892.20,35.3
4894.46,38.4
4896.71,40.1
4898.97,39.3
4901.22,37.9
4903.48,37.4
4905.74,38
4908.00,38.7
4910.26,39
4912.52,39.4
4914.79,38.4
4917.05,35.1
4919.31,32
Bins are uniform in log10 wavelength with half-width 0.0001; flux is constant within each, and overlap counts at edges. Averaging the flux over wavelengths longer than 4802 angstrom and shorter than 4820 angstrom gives 38.3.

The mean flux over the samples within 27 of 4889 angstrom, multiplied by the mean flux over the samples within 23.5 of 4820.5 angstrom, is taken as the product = 1397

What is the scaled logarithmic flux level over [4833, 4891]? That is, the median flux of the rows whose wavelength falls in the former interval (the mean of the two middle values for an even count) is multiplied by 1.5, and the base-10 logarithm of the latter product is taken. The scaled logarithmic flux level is 1.75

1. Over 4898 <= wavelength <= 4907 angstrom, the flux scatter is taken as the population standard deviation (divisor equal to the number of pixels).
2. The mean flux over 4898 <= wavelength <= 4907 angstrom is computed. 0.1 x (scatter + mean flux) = 3.89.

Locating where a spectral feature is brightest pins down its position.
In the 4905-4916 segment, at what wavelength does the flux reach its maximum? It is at 4912.52 angstrom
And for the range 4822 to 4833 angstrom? 4822.86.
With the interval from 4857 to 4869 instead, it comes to 4865.24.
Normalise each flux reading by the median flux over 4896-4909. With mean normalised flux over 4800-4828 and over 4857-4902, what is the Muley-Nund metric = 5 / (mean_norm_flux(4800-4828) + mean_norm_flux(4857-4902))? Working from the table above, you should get 2.57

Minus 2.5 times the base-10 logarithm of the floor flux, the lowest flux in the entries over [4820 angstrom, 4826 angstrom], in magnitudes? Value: -3.88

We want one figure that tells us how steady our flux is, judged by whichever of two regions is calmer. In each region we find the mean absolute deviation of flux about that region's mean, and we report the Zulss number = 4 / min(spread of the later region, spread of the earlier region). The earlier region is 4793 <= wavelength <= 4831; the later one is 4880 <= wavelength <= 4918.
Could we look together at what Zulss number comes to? 4.0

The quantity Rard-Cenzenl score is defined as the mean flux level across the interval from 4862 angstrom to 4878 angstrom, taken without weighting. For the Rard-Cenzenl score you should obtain 36.2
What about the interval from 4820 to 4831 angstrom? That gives 35.8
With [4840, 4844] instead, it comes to 37.1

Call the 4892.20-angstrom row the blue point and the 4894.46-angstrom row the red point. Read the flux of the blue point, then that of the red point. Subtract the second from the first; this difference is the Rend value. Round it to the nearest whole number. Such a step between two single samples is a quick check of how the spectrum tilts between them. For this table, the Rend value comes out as -3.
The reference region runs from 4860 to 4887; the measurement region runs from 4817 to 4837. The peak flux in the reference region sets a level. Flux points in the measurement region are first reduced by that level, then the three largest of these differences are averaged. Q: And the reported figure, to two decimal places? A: -2.03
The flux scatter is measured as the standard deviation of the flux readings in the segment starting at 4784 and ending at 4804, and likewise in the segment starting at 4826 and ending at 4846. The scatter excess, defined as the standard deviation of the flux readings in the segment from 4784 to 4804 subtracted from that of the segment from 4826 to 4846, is -1.0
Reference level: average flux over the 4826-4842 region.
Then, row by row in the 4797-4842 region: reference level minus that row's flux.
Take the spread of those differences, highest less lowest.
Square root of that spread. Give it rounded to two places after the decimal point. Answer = 1.92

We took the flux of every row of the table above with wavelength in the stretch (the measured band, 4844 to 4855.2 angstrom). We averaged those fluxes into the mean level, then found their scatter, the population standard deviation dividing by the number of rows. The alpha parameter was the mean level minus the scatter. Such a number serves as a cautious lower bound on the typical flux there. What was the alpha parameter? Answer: 37.7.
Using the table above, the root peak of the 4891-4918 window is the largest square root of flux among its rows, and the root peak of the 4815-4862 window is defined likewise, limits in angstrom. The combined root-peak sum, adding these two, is 12.6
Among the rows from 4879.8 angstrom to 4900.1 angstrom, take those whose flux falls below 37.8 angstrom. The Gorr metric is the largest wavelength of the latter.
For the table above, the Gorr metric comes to 4892.20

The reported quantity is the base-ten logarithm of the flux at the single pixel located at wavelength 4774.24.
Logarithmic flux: 1.52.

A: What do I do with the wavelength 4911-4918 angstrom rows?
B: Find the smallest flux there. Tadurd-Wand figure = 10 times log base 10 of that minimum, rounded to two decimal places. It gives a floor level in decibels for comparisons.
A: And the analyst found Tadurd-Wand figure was 15.45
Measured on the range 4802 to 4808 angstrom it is 15.88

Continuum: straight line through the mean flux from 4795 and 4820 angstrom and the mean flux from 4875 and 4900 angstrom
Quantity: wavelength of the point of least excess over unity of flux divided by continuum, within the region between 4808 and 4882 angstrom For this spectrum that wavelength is 4871.97 angstrom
